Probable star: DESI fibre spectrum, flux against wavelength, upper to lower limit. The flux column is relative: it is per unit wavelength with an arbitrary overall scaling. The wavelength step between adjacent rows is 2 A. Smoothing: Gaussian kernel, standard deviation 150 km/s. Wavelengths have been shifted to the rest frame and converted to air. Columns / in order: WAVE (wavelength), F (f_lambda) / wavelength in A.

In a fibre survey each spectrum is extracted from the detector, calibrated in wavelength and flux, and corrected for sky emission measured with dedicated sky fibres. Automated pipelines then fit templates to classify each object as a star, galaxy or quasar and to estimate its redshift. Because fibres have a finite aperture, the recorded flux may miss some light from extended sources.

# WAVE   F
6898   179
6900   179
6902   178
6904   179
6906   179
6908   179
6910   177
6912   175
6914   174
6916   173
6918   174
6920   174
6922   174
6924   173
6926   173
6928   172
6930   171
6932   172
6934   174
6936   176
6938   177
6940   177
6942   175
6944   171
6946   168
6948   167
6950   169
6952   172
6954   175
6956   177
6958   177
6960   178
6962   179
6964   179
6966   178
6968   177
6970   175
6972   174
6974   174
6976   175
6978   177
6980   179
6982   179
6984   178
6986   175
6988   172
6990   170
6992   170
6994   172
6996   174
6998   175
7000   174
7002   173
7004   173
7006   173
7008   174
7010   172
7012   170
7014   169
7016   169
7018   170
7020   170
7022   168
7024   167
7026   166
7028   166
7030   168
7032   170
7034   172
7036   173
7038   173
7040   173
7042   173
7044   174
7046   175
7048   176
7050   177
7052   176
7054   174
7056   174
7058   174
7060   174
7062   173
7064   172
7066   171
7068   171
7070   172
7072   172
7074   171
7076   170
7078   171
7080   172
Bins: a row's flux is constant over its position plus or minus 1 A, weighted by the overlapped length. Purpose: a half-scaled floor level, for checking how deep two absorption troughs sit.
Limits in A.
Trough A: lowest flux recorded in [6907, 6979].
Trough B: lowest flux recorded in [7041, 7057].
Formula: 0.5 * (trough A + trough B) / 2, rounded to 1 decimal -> 85.0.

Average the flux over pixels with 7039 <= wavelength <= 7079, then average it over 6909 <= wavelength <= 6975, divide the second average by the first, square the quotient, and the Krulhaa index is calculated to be 1.01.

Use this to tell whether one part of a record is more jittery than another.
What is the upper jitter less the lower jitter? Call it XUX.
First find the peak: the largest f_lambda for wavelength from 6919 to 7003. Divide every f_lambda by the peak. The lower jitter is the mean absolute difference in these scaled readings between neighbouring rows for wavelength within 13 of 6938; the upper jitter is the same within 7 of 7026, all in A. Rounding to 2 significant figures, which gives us -0.0019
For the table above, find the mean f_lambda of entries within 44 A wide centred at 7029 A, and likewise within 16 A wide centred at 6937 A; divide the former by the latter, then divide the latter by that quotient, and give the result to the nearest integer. 177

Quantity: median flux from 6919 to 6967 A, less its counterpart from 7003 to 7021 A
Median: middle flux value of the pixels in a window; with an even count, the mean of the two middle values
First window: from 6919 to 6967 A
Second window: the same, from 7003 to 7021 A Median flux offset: 4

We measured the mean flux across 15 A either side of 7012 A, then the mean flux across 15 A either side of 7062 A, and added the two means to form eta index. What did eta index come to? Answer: 344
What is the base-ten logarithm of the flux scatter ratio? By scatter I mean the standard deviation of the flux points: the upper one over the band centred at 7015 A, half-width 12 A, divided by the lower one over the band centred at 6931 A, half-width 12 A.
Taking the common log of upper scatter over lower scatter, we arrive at 0.11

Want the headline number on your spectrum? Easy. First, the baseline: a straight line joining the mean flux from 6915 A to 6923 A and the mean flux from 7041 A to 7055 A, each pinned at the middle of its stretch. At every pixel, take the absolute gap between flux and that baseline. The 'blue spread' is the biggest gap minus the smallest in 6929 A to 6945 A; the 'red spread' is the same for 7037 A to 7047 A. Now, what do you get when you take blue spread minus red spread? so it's 1.0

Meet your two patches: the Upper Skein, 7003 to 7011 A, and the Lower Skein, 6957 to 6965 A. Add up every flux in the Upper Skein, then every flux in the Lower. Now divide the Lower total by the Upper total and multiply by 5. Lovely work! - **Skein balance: 5.15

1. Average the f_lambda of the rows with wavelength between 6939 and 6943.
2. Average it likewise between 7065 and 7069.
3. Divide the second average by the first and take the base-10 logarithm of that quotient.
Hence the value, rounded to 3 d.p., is -0.013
